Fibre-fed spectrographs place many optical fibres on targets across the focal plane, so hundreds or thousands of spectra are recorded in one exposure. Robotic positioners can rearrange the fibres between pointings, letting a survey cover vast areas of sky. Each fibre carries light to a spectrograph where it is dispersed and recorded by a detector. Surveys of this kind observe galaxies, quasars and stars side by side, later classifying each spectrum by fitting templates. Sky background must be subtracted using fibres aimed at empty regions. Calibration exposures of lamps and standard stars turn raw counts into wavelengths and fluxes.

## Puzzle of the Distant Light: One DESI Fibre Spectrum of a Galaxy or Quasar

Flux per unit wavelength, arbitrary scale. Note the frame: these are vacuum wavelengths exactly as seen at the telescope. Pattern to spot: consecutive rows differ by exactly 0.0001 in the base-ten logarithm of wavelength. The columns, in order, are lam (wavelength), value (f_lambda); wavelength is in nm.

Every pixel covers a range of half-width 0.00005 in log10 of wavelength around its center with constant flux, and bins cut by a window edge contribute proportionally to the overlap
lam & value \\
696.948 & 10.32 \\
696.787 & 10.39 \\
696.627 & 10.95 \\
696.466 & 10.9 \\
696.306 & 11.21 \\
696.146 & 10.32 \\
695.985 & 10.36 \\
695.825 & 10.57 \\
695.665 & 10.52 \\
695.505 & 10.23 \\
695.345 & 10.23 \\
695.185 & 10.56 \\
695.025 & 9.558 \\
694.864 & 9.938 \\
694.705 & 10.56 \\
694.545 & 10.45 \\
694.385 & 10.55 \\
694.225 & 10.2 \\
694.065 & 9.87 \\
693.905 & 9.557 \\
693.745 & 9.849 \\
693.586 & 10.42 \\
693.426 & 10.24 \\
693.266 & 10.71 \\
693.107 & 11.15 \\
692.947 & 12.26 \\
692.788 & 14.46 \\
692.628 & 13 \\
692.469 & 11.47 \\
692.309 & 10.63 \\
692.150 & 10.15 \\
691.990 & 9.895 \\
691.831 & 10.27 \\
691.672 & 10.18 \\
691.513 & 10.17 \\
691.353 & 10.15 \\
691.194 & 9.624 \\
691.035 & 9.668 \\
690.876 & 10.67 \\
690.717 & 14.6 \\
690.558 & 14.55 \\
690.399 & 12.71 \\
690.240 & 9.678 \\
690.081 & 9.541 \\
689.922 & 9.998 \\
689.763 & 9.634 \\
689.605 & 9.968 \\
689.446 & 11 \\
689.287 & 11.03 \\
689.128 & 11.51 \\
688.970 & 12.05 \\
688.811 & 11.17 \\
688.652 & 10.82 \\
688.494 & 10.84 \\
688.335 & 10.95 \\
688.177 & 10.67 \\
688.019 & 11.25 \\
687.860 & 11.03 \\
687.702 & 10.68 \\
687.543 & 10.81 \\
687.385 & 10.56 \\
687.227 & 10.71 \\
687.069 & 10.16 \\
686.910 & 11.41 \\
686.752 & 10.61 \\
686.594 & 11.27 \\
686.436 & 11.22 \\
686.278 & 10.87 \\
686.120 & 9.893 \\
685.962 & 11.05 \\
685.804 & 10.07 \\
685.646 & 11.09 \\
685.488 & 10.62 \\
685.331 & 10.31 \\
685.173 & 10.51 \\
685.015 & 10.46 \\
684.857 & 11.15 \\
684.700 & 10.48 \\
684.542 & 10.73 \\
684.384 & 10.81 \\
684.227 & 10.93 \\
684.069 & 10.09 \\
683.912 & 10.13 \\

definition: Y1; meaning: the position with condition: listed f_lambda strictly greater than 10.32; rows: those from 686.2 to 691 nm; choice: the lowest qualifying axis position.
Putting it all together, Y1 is 686.278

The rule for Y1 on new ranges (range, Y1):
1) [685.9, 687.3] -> 685.962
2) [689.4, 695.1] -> 689.446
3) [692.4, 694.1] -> 692.469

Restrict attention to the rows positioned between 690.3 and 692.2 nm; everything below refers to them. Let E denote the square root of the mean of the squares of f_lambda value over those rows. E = 11.2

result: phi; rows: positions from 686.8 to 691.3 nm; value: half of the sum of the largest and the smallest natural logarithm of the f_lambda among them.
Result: 2.47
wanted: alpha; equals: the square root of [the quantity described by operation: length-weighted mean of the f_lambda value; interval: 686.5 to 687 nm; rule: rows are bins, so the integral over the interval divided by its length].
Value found 3.33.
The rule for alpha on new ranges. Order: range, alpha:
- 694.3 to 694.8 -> 3.24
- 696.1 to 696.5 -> 3.30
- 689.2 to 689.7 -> 3.26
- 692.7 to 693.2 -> 3.55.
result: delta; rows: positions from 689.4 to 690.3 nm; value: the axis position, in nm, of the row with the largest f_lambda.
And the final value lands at 689.446 nm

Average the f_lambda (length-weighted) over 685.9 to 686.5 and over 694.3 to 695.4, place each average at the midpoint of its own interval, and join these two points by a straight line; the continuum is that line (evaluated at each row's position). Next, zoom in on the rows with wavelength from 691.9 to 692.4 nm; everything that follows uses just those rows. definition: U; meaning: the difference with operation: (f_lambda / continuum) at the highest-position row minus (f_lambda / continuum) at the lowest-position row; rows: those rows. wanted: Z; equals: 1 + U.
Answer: 1.07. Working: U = 0.072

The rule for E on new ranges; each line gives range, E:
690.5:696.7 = 10.9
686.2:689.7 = 10.9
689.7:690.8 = 11.7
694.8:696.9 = 10.4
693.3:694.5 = 10.1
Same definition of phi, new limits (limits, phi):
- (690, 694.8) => 2.47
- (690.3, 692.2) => 2.47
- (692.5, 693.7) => 2.50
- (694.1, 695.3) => 2.31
